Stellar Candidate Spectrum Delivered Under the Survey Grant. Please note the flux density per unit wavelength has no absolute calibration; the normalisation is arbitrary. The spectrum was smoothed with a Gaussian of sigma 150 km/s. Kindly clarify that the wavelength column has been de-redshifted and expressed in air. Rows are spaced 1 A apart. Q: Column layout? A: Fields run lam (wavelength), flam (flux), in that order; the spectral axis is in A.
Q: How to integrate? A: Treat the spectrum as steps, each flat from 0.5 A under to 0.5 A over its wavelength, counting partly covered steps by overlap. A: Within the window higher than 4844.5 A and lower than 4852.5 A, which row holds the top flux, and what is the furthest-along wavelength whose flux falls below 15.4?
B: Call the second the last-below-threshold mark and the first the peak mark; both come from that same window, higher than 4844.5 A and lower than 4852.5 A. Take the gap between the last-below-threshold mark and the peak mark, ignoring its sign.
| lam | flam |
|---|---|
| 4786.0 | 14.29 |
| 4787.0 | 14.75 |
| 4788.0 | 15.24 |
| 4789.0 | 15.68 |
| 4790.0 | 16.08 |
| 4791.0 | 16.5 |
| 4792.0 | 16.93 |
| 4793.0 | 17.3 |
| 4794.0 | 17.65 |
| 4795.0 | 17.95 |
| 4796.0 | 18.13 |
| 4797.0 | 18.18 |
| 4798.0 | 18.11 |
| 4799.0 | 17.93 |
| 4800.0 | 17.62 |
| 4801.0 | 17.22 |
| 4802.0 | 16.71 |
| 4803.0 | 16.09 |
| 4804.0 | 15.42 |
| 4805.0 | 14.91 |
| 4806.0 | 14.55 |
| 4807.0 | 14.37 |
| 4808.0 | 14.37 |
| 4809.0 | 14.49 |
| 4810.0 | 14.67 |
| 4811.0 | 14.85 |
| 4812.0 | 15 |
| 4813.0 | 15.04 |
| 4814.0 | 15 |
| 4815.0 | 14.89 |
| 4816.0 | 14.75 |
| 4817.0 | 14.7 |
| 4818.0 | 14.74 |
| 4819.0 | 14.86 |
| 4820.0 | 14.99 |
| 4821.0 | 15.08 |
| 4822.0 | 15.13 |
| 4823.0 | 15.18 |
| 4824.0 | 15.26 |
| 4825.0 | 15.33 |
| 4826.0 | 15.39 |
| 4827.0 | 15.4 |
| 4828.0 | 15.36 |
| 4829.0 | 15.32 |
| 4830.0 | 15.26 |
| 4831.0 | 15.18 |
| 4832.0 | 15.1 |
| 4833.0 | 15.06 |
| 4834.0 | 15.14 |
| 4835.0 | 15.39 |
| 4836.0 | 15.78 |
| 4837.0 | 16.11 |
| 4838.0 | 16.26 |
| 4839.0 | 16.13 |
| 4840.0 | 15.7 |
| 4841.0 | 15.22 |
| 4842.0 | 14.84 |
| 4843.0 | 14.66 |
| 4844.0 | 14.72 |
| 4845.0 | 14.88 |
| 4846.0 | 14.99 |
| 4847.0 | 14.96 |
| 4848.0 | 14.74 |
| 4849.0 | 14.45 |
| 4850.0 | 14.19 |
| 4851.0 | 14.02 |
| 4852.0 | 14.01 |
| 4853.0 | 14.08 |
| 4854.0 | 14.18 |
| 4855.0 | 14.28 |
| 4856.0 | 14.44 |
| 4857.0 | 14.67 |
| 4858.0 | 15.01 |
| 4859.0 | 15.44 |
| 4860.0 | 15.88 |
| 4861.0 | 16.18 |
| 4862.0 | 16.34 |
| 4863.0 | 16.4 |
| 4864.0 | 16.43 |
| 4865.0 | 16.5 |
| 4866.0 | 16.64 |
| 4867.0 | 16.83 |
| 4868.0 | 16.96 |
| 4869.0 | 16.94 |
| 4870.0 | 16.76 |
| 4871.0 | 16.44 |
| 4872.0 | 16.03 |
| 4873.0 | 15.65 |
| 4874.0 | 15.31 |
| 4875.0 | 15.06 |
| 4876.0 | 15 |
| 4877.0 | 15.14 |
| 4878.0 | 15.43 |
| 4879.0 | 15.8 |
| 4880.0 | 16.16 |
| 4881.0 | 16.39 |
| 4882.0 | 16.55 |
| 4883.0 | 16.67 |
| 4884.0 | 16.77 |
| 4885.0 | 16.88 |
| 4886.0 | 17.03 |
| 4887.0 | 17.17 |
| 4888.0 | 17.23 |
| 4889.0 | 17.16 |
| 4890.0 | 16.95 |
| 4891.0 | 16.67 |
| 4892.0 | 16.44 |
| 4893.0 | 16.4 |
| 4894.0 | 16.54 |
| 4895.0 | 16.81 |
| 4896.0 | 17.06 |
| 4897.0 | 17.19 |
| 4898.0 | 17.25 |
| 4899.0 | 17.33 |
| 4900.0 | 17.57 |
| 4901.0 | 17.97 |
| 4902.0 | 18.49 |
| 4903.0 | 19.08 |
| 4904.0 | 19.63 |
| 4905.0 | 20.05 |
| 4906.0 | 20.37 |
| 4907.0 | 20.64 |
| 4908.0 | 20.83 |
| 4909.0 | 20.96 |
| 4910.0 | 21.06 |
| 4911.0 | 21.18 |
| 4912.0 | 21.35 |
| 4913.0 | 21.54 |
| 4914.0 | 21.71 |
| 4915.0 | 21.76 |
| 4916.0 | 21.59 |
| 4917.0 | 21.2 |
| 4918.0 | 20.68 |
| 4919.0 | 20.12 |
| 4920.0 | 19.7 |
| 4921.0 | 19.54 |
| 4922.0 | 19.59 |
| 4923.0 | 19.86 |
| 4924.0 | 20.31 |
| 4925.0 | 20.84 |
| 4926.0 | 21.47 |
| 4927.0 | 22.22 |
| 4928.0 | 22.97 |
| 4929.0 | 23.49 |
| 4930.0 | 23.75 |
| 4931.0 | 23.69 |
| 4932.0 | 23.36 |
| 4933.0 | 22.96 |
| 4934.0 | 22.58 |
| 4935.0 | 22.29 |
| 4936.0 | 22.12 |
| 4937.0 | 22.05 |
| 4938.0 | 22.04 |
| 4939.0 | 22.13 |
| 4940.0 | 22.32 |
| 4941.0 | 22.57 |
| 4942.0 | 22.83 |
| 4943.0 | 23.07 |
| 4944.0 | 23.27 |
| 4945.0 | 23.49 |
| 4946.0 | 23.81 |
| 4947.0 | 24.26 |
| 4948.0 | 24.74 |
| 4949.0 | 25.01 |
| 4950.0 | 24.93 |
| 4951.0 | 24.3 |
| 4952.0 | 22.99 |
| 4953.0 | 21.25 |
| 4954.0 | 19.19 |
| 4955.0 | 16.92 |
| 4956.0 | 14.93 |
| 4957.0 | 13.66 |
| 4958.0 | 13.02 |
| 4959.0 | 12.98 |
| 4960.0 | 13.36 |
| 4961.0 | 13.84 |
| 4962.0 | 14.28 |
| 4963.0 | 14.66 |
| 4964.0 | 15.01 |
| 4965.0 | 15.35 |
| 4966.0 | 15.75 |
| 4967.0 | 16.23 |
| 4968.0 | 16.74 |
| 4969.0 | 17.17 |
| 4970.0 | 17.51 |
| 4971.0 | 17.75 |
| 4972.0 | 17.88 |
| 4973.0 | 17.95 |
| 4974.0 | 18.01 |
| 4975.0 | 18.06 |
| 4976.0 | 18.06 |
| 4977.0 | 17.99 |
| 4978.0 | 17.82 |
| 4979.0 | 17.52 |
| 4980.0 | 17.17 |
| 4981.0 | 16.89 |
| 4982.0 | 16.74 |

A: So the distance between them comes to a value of 6 A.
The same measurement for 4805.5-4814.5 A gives 1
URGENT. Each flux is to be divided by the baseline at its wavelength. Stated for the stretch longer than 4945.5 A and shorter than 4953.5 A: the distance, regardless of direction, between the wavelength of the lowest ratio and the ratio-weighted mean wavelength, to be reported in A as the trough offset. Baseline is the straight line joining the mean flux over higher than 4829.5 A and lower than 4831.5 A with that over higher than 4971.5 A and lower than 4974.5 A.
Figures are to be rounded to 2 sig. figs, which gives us 3.6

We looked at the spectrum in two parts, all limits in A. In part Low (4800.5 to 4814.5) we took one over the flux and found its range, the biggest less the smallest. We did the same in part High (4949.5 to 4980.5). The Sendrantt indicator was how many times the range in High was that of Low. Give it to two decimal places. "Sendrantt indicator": 3.21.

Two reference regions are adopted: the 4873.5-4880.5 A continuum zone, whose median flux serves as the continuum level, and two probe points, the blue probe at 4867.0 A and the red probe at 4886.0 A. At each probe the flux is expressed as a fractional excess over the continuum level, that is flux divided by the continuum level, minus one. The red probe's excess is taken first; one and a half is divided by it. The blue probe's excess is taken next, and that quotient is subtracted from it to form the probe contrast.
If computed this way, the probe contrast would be -13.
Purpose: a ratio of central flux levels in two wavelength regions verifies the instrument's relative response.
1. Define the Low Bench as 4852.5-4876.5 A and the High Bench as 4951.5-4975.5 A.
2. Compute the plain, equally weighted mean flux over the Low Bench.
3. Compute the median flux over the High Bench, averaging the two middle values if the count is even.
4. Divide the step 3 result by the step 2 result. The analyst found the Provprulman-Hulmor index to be 1.05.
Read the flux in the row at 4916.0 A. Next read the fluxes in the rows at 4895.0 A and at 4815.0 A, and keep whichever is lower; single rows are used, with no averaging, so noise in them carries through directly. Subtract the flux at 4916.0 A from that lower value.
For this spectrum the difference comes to -7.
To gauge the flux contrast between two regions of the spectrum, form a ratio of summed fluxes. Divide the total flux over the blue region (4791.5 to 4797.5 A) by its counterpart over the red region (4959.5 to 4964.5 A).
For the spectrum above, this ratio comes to 1.5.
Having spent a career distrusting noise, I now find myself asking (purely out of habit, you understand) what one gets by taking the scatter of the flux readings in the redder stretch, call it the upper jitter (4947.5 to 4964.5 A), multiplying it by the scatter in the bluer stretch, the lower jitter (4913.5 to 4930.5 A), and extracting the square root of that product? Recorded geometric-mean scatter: 2.5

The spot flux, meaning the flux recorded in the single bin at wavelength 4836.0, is 15.78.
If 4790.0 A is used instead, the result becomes 16.08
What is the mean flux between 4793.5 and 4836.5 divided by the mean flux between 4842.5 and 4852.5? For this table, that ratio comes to 1.1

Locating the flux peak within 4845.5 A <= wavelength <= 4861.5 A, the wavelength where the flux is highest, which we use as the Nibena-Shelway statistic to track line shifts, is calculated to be 4861.0 A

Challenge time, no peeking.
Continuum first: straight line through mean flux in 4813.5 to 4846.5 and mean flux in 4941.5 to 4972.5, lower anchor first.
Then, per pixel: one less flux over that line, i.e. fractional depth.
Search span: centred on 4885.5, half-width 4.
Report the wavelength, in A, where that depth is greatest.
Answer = 4882.0 A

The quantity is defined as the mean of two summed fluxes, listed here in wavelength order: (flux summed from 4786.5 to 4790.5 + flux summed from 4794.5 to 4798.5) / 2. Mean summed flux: 67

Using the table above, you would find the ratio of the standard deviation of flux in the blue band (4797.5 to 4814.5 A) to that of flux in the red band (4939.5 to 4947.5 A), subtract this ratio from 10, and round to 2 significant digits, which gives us 7.9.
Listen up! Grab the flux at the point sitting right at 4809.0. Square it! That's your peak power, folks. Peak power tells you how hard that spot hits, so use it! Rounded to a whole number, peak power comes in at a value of 210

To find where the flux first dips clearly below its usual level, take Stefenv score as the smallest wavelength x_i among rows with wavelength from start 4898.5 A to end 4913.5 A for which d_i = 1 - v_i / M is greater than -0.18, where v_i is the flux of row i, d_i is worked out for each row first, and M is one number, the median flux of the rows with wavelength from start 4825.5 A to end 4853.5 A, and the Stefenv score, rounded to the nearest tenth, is 4899.0 A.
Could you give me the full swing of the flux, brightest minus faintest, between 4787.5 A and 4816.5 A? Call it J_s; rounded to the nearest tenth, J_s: 3.8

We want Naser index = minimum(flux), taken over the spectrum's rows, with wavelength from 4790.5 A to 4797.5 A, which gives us 16.5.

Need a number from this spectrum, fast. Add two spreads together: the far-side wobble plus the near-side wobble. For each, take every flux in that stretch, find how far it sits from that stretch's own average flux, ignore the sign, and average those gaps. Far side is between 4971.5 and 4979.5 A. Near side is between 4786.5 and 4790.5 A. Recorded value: 0.57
